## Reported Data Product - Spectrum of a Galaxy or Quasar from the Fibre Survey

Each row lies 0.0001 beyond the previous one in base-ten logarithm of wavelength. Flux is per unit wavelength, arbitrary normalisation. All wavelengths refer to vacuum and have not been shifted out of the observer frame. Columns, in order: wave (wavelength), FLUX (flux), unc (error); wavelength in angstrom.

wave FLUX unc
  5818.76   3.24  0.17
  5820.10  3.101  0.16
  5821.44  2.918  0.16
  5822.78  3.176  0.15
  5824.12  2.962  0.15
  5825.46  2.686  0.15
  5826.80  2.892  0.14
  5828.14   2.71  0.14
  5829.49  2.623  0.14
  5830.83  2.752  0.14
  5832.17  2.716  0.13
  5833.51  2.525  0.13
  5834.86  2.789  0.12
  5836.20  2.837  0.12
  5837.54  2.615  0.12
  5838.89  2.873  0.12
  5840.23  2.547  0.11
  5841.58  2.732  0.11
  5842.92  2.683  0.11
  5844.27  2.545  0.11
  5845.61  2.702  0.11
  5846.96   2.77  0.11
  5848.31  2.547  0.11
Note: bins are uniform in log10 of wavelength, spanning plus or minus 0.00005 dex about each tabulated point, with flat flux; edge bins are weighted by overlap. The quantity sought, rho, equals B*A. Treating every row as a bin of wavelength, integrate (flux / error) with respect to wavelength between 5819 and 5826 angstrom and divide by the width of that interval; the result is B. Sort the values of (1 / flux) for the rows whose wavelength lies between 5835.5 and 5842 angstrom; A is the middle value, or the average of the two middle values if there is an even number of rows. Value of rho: 7.1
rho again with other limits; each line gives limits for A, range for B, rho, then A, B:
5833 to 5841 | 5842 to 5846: 8.9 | 0.370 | 24.1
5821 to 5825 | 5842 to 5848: 8.2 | 0.338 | 24.3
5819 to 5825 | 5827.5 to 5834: 6.5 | 0.330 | 19.6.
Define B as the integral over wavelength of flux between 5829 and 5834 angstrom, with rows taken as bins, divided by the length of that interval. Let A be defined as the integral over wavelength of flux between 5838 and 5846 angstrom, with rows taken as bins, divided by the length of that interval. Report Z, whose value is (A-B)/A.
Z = 0.005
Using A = 2.68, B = 2.66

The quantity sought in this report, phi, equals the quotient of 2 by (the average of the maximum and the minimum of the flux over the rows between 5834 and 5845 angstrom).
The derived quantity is 0.738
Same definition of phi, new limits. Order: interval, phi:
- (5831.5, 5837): 0.746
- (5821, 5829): 0.682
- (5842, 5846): 0.762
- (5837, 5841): 0.738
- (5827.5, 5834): 0.758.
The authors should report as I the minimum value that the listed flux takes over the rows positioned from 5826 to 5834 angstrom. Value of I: 2.525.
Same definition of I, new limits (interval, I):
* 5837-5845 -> 2.545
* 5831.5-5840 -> 2.525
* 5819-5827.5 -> 2.686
